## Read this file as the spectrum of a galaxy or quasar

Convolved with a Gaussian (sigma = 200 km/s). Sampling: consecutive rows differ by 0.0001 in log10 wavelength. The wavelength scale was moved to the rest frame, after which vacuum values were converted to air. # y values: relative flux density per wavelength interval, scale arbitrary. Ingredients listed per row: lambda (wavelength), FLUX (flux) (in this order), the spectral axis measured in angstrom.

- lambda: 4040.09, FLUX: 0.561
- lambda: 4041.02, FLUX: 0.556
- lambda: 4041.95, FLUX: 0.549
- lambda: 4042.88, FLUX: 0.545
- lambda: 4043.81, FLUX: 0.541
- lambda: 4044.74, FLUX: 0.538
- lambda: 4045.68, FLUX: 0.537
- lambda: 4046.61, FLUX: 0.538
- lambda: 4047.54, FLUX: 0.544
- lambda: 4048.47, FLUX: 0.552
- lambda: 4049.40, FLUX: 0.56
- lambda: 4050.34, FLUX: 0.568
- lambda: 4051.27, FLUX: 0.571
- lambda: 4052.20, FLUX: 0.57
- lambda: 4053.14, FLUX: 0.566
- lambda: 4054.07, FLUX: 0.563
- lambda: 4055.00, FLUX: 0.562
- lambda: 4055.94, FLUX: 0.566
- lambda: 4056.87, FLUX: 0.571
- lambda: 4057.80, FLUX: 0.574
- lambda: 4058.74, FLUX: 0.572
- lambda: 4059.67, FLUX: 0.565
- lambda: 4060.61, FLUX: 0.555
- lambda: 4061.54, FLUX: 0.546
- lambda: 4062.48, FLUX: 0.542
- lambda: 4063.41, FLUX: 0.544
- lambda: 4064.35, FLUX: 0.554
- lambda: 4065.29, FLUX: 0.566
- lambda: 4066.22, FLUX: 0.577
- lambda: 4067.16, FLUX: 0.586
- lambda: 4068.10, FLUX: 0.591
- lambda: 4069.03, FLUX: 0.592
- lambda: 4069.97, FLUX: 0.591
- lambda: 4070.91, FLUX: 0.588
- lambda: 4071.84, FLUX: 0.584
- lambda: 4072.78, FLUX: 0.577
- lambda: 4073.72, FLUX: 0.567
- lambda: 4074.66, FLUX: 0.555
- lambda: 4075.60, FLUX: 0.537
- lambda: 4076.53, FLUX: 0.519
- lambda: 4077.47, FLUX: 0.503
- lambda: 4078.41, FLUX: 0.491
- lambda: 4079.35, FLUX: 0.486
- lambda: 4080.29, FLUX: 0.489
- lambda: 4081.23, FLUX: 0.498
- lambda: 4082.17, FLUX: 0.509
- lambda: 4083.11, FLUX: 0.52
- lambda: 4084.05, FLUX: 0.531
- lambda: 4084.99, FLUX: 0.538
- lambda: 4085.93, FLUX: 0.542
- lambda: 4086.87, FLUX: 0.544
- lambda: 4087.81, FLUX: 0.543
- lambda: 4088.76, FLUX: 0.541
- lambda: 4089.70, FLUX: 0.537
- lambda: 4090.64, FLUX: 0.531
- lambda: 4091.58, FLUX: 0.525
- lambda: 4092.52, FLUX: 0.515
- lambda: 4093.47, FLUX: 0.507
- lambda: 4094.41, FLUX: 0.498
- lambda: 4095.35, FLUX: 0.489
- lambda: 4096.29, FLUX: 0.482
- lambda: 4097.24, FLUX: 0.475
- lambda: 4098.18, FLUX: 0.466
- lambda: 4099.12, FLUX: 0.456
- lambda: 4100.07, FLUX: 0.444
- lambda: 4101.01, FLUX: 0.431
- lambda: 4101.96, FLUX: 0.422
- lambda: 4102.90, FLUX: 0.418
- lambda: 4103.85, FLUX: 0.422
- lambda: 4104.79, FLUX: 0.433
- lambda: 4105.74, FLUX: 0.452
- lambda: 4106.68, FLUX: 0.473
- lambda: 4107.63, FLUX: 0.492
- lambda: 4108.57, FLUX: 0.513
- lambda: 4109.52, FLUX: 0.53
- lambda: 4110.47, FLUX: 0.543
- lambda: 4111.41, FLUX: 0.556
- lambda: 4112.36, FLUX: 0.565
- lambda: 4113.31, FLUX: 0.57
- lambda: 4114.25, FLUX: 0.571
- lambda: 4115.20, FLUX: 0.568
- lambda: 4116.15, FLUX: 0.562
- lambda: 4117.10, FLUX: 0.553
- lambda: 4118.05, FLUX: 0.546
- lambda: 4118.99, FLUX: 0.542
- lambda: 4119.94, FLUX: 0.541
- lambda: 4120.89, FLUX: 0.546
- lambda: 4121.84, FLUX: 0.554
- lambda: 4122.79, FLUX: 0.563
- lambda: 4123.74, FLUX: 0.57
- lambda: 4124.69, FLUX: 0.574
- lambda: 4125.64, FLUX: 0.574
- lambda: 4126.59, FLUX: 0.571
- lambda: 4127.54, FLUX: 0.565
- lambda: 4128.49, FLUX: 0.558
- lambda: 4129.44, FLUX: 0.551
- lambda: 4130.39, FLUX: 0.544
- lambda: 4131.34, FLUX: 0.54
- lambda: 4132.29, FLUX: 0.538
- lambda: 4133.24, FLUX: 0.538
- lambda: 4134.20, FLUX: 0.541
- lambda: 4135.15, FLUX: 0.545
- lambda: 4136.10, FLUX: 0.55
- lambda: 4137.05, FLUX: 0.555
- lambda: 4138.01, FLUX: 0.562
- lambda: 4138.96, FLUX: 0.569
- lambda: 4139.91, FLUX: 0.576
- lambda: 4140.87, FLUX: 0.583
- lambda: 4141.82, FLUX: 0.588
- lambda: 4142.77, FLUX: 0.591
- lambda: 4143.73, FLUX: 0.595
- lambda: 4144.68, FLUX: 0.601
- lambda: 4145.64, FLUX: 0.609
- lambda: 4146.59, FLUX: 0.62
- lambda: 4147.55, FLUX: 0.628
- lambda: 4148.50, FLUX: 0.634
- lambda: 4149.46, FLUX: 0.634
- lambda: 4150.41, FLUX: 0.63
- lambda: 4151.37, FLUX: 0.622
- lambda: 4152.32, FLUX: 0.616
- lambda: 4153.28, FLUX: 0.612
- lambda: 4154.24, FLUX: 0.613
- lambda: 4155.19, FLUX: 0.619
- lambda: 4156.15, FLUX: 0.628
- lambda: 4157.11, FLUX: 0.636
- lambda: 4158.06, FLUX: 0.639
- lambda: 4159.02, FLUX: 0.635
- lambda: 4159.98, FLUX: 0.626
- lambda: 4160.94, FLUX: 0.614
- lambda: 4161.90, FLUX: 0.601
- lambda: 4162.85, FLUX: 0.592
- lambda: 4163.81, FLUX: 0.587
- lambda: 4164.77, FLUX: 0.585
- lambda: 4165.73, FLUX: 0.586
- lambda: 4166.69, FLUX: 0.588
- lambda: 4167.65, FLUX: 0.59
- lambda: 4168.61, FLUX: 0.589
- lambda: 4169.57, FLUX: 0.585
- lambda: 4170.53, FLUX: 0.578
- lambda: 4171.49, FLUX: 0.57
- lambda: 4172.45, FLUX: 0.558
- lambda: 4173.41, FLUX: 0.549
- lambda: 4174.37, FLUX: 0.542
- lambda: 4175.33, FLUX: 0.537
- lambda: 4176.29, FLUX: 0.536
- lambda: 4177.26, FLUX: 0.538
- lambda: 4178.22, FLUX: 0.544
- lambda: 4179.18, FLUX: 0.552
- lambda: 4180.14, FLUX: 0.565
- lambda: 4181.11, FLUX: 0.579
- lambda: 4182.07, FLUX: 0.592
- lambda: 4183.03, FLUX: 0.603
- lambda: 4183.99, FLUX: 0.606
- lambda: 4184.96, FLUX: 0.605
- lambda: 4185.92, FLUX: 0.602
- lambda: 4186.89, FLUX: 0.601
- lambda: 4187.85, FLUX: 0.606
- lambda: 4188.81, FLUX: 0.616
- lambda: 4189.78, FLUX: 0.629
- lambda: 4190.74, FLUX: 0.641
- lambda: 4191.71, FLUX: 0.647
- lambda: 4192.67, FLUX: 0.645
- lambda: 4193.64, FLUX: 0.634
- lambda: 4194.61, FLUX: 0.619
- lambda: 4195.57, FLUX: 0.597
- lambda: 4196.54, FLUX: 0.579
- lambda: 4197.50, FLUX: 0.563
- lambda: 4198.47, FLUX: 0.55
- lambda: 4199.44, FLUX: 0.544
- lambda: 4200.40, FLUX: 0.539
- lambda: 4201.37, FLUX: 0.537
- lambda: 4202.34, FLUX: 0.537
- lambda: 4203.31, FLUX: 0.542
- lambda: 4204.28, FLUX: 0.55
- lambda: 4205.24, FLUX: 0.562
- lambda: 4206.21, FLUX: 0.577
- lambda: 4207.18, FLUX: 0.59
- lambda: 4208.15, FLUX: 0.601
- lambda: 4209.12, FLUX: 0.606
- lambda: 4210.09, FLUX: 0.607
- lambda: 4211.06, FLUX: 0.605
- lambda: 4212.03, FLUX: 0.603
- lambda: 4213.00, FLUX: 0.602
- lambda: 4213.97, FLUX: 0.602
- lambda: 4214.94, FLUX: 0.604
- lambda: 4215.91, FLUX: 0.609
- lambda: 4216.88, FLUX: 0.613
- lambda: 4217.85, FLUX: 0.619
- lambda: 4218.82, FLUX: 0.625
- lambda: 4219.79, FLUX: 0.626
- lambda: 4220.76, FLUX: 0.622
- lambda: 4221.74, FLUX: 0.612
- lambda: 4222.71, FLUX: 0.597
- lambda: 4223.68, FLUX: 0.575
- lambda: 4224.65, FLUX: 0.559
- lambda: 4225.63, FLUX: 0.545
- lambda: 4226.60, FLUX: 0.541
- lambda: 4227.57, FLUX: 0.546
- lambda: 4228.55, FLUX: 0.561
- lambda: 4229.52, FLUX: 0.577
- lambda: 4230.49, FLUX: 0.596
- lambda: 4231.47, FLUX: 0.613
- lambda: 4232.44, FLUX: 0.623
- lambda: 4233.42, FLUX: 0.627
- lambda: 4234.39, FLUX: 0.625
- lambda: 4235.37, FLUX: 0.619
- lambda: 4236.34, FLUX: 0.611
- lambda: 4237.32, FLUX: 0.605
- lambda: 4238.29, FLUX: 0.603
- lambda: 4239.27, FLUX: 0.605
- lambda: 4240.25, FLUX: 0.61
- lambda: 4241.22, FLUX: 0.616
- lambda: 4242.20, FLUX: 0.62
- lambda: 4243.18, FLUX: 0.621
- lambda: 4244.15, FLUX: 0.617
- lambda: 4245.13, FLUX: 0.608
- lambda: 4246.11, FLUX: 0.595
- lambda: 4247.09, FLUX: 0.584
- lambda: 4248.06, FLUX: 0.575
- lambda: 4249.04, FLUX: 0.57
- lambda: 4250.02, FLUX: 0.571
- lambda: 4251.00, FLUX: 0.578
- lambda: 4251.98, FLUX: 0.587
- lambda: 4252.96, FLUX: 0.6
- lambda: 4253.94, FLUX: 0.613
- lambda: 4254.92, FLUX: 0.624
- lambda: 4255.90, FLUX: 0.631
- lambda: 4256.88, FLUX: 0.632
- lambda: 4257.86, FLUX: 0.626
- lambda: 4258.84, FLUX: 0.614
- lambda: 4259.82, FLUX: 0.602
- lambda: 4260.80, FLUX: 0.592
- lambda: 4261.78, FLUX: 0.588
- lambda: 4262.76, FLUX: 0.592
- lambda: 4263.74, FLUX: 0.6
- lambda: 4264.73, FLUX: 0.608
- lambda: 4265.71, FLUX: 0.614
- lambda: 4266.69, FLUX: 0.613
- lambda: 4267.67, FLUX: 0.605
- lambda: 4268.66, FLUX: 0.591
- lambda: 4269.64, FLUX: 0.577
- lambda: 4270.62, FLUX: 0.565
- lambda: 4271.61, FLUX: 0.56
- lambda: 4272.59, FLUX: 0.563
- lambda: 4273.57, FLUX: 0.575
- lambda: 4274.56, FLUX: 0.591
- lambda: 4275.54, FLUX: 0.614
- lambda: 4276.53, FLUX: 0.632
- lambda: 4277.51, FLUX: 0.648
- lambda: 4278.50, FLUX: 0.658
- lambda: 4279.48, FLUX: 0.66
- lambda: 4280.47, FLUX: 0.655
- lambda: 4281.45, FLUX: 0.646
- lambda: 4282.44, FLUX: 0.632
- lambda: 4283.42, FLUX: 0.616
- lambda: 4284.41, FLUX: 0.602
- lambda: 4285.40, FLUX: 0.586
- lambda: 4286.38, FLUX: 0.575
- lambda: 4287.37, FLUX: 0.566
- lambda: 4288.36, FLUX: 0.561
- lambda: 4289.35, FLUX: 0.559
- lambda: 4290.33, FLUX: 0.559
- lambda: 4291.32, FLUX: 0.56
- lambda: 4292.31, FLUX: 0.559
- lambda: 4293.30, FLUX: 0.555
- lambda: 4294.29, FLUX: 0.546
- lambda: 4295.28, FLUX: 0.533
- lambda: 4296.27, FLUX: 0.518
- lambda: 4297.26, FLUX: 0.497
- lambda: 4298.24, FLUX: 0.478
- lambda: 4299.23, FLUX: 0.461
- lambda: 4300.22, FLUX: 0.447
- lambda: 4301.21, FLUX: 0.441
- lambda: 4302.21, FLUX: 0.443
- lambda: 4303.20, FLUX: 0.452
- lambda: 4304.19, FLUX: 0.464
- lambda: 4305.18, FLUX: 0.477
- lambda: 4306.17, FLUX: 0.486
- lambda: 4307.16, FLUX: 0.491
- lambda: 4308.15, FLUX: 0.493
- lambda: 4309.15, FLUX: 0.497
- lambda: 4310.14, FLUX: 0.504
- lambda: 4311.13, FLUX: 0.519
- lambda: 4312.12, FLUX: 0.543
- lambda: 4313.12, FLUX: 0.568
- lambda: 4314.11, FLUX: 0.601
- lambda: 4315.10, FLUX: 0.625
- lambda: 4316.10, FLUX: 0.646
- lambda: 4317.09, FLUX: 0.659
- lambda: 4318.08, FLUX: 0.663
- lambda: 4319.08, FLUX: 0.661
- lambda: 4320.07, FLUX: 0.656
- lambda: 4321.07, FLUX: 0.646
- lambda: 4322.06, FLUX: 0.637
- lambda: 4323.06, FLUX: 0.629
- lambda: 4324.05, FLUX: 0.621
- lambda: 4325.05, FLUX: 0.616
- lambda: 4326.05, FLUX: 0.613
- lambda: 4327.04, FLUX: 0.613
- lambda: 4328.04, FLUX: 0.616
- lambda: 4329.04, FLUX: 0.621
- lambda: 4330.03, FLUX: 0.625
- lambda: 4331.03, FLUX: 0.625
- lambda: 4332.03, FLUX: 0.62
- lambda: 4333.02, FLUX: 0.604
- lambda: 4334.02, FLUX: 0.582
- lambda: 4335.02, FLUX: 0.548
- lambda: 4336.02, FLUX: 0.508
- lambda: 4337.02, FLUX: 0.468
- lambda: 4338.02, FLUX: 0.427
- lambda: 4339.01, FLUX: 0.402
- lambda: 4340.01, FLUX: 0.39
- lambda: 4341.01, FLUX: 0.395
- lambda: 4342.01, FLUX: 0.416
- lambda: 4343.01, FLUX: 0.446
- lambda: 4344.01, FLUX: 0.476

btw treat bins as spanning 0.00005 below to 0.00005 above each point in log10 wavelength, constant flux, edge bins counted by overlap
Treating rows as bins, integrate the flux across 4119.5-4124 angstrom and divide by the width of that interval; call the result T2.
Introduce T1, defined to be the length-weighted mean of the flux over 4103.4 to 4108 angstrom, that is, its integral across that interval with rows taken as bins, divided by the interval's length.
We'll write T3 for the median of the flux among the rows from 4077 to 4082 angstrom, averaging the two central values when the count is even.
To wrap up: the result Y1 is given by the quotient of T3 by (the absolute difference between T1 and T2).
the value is 4.9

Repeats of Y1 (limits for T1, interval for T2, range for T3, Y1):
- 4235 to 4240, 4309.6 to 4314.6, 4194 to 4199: 9.4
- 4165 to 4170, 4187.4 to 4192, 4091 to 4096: 12.7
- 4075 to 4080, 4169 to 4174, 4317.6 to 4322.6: 10.9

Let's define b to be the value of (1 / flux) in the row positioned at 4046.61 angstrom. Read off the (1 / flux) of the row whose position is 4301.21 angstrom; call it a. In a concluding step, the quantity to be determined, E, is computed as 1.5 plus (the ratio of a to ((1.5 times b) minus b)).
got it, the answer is 3.9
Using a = 2.27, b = 1.86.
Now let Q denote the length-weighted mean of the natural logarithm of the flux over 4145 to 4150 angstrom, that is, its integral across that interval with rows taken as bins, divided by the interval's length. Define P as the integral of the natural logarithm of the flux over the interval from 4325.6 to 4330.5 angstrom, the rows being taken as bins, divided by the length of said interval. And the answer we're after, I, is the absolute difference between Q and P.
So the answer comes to 0.01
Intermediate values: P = -0.48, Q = -0.47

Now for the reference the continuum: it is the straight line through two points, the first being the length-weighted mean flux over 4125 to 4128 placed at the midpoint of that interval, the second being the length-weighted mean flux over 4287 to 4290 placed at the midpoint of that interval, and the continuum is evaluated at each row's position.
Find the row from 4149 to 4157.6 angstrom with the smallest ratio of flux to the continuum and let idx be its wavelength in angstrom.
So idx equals 4153.28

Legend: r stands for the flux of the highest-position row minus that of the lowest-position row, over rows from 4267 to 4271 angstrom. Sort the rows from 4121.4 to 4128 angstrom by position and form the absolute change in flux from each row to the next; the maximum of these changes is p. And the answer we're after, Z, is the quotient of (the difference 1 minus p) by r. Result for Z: -25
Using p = 0.0090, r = -0.040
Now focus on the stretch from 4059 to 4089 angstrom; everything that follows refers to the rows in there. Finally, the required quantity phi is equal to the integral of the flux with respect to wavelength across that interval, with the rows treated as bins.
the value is 16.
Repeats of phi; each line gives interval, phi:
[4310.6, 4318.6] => 5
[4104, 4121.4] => 9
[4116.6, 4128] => 6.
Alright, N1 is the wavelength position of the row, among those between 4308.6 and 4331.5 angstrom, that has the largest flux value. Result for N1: 4318.08 angstrom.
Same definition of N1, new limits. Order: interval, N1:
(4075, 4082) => 4075.60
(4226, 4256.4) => 4255.90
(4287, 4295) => 4287.37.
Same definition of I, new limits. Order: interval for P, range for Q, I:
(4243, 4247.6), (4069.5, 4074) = 0.04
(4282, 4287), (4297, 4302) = 0.26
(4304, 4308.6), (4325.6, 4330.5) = 0.25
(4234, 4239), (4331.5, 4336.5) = 0.07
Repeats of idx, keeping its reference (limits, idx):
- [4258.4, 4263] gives 4261.78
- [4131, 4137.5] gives 4132.29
